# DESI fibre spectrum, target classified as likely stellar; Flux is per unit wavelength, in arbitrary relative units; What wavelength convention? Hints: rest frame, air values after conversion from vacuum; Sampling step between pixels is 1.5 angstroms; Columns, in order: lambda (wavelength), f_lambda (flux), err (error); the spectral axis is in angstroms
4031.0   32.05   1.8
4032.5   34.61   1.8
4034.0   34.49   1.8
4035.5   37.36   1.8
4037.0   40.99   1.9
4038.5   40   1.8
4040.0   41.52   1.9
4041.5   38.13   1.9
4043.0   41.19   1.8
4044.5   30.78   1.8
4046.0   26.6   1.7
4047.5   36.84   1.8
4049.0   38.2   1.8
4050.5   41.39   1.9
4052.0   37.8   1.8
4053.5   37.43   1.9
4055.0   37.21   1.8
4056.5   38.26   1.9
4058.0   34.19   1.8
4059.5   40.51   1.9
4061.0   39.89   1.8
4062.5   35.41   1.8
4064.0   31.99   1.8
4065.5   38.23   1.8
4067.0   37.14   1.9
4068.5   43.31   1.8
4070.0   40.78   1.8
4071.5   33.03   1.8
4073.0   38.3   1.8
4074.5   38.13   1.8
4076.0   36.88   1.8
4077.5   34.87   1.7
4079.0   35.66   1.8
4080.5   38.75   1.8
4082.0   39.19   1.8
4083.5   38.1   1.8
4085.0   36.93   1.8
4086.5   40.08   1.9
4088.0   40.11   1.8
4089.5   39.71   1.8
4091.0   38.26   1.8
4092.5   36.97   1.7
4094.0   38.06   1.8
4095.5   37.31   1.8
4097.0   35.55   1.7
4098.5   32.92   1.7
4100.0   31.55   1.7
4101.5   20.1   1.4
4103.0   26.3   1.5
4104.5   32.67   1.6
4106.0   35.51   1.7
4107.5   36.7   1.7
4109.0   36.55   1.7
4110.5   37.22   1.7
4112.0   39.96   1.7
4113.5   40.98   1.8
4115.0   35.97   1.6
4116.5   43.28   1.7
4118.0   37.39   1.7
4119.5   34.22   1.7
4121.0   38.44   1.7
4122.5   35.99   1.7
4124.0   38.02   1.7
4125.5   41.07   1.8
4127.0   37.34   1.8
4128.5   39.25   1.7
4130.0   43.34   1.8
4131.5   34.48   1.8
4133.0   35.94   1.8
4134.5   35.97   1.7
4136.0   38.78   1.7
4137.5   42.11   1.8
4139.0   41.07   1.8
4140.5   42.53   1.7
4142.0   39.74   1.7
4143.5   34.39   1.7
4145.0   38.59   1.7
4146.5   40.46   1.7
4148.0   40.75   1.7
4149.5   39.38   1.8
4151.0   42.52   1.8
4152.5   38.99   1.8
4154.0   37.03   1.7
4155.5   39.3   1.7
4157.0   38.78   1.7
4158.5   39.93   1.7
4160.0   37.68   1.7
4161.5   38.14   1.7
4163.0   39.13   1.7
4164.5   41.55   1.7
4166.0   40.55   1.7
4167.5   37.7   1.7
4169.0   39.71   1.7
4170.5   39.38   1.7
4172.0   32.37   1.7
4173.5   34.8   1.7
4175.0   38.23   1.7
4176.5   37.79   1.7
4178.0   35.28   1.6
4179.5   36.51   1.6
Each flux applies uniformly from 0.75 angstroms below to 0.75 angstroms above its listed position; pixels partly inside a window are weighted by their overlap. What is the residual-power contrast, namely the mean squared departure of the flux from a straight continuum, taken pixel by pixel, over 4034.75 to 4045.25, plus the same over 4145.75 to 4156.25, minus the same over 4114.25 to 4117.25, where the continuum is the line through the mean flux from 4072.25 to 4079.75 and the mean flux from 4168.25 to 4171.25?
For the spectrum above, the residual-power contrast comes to 8.0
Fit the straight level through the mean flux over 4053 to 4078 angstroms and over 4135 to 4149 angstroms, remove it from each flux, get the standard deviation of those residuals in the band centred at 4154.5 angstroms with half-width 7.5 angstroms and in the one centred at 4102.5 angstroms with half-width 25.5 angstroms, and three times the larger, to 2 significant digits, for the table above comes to 13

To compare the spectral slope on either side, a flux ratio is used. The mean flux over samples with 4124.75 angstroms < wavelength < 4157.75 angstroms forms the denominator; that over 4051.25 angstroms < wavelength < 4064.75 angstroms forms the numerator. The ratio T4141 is 0.94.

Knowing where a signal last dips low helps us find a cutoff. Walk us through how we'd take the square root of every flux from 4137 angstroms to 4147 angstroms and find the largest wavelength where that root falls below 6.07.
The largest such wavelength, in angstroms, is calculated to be 4143.5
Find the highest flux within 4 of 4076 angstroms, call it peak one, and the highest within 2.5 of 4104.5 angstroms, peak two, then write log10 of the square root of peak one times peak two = 1.567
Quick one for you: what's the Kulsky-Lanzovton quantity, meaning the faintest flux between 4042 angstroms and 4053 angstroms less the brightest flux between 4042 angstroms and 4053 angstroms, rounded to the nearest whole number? -15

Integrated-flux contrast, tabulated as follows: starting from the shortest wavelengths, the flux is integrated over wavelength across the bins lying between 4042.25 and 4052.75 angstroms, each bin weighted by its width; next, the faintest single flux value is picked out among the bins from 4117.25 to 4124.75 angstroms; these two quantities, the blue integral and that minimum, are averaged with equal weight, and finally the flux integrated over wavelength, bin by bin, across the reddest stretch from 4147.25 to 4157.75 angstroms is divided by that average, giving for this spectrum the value 2.01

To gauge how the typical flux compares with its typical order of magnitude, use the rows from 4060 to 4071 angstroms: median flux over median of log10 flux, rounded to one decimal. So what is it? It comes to 24.2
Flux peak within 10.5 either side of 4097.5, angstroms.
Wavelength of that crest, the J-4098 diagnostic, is 4088.0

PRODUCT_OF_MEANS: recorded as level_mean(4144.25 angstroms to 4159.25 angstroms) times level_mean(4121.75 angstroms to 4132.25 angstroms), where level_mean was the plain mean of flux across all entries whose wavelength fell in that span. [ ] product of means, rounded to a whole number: 1524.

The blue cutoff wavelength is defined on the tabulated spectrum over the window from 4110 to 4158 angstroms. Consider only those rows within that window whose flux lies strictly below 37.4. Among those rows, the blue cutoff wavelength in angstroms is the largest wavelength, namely 4154.0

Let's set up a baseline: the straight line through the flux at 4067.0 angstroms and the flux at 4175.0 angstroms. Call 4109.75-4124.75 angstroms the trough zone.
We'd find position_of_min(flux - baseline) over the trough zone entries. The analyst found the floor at 4119.5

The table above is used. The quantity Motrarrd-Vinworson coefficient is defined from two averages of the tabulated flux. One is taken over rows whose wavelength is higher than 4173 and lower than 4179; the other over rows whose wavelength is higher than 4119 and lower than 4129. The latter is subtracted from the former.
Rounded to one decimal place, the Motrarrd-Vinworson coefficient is -1.2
